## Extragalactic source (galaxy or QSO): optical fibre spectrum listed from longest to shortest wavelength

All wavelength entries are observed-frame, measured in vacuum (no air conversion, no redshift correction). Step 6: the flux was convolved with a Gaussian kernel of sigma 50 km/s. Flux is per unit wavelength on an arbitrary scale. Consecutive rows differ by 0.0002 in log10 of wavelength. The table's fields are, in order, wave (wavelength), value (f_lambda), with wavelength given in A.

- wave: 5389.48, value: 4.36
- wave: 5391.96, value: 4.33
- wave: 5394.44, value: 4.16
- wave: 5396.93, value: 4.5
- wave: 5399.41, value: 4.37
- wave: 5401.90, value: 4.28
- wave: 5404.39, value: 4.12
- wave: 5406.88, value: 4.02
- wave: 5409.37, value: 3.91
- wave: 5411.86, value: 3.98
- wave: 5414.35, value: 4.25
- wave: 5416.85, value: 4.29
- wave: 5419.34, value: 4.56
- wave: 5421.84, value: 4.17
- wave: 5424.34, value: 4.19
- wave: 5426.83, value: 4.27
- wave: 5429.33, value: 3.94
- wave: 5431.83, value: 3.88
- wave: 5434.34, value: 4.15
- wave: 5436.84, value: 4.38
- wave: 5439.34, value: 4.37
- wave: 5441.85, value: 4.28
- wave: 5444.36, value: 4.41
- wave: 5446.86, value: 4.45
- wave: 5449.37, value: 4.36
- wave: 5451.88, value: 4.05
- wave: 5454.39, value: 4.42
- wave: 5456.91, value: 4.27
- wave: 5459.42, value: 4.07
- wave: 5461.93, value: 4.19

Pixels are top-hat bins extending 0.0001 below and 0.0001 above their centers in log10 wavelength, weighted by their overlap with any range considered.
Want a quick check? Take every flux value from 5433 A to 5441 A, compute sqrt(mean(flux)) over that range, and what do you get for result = 2.07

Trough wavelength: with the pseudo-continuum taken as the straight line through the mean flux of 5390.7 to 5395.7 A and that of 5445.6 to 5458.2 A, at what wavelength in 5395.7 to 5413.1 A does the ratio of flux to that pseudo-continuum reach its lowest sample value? 5409.37 A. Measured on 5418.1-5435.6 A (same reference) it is 5431.83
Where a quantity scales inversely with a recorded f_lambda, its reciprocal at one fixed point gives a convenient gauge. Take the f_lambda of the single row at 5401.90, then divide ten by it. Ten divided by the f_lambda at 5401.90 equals 2.34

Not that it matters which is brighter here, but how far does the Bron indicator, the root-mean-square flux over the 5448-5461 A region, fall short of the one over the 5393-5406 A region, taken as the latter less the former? 0.05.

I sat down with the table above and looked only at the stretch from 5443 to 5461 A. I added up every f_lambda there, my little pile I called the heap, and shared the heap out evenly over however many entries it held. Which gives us 4.29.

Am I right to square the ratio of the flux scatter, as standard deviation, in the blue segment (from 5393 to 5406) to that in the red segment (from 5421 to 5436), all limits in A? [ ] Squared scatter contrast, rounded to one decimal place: 1.0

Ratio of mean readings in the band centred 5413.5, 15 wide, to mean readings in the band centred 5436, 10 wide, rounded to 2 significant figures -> 0.99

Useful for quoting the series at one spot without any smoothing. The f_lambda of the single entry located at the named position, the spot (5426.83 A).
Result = 4.27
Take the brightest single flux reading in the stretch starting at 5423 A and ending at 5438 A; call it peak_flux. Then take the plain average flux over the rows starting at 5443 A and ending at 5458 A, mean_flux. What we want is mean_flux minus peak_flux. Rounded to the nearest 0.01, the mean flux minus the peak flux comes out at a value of -0.05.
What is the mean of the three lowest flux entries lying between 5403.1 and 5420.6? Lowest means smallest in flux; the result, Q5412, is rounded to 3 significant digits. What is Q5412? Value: 3.97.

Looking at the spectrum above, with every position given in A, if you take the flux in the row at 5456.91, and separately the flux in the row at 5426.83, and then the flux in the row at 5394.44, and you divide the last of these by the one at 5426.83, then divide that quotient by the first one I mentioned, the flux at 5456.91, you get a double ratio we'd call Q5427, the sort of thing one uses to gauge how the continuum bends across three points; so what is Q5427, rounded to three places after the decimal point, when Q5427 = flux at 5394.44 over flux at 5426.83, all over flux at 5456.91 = 0.228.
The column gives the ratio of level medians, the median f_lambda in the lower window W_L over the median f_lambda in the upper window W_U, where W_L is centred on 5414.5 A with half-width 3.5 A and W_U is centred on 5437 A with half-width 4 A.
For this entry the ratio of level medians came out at 0.973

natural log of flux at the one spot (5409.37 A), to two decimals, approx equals 1.36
